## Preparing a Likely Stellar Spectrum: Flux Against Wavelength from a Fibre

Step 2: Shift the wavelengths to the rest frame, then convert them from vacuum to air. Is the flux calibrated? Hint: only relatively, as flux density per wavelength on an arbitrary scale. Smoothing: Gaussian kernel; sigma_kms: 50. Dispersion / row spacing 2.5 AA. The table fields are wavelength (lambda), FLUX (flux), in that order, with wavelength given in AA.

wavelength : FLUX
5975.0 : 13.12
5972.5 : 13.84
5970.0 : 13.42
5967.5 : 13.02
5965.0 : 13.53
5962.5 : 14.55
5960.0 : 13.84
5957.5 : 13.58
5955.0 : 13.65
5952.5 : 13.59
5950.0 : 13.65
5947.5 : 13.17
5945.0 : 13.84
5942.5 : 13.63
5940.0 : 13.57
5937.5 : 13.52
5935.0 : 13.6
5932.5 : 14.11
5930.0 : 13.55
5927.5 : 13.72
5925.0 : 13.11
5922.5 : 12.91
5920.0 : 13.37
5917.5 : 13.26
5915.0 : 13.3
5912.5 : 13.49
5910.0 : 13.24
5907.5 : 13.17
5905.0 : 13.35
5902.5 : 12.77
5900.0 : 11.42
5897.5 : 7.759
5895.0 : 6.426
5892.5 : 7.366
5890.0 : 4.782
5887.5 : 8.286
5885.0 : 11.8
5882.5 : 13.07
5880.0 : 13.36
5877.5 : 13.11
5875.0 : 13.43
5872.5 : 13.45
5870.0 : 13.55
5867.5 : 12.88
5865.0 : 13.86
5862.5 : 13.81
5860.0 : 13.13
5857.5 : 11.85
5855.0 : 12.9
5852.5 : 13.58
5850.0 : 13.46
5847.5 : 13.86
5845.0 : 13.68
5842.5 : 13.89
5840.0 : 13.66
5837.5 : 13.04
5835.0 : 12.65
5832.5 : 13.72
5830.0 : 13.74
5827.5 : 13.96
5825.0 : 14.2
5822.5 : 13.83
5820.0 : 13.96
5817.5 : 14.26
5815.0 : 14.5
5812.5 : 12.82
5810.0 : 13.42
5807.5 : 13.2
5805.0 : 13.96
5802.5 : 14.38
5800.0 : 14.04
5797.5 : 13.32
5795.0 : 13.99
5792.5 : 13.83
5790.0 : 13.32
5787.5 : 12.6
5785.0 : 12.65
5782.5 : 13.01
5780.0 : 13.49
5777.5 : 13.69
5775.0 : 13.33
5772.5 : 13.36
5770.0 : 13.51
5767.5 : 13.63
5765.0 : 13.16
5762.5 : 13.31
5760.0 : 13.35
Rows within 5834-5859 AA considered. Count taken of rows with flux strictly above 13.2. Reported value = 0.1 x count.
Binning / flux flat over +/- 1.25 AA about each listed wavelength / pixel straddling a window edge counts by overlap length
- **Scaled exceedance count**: 0.60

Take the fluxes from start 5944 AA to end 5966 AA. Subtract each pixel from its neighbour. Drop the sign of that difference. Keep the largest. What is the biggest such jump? 1.0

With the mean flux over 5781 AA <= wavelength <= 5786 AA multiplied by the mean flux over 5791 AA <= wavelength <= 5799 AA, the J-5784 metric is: 176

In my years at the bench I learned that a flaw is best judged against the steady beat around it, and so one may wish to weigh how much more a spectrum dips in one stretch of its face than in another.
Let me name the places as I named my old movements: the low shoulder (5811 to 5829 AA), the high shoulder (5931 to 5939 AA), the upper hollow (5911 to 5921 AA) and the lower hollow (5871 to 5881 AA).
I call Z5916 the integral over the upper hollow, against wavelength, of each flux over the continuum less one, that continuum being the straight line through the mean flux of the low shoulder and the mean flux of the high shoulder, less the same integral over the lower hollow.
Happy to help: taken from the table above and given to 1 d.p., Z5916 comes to 0.1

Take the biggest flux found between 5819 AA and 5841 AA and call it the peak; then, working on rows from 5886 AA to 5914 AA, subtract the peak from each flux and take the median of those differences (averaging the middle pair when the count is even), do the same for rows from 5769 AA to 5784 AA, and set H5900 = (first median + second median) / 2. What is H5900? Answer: -1.78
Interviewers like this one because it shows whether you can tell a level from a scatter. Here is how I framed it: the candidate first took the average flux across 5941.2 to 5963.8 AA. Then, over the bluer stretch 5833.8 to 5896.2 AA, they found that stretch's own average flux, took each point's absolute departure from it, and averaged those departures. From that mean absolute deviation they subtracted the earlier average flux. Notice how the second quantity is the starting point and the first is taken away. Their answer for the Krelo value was -11.9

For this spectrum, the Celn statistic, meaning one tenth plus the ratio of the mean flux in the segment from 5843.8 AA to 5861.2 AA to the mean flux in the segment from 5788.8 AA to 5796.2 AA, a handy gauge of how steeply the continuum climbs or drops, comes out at 1.06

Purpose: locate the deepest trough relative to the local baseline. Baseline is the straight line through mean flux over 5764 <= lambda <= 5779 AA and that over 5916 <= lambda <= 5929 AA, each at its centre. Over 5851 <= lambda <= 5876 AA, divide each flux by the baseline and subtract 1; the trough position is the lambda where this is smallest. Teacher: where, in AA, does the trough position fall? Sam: 5857.5 AA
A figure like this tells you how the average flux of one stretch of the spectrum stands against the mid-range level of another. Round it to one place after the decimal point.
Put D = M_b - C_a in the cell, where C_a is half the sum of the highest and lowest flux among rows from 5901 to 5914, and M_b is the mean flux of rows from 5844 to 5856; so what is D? 0.4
